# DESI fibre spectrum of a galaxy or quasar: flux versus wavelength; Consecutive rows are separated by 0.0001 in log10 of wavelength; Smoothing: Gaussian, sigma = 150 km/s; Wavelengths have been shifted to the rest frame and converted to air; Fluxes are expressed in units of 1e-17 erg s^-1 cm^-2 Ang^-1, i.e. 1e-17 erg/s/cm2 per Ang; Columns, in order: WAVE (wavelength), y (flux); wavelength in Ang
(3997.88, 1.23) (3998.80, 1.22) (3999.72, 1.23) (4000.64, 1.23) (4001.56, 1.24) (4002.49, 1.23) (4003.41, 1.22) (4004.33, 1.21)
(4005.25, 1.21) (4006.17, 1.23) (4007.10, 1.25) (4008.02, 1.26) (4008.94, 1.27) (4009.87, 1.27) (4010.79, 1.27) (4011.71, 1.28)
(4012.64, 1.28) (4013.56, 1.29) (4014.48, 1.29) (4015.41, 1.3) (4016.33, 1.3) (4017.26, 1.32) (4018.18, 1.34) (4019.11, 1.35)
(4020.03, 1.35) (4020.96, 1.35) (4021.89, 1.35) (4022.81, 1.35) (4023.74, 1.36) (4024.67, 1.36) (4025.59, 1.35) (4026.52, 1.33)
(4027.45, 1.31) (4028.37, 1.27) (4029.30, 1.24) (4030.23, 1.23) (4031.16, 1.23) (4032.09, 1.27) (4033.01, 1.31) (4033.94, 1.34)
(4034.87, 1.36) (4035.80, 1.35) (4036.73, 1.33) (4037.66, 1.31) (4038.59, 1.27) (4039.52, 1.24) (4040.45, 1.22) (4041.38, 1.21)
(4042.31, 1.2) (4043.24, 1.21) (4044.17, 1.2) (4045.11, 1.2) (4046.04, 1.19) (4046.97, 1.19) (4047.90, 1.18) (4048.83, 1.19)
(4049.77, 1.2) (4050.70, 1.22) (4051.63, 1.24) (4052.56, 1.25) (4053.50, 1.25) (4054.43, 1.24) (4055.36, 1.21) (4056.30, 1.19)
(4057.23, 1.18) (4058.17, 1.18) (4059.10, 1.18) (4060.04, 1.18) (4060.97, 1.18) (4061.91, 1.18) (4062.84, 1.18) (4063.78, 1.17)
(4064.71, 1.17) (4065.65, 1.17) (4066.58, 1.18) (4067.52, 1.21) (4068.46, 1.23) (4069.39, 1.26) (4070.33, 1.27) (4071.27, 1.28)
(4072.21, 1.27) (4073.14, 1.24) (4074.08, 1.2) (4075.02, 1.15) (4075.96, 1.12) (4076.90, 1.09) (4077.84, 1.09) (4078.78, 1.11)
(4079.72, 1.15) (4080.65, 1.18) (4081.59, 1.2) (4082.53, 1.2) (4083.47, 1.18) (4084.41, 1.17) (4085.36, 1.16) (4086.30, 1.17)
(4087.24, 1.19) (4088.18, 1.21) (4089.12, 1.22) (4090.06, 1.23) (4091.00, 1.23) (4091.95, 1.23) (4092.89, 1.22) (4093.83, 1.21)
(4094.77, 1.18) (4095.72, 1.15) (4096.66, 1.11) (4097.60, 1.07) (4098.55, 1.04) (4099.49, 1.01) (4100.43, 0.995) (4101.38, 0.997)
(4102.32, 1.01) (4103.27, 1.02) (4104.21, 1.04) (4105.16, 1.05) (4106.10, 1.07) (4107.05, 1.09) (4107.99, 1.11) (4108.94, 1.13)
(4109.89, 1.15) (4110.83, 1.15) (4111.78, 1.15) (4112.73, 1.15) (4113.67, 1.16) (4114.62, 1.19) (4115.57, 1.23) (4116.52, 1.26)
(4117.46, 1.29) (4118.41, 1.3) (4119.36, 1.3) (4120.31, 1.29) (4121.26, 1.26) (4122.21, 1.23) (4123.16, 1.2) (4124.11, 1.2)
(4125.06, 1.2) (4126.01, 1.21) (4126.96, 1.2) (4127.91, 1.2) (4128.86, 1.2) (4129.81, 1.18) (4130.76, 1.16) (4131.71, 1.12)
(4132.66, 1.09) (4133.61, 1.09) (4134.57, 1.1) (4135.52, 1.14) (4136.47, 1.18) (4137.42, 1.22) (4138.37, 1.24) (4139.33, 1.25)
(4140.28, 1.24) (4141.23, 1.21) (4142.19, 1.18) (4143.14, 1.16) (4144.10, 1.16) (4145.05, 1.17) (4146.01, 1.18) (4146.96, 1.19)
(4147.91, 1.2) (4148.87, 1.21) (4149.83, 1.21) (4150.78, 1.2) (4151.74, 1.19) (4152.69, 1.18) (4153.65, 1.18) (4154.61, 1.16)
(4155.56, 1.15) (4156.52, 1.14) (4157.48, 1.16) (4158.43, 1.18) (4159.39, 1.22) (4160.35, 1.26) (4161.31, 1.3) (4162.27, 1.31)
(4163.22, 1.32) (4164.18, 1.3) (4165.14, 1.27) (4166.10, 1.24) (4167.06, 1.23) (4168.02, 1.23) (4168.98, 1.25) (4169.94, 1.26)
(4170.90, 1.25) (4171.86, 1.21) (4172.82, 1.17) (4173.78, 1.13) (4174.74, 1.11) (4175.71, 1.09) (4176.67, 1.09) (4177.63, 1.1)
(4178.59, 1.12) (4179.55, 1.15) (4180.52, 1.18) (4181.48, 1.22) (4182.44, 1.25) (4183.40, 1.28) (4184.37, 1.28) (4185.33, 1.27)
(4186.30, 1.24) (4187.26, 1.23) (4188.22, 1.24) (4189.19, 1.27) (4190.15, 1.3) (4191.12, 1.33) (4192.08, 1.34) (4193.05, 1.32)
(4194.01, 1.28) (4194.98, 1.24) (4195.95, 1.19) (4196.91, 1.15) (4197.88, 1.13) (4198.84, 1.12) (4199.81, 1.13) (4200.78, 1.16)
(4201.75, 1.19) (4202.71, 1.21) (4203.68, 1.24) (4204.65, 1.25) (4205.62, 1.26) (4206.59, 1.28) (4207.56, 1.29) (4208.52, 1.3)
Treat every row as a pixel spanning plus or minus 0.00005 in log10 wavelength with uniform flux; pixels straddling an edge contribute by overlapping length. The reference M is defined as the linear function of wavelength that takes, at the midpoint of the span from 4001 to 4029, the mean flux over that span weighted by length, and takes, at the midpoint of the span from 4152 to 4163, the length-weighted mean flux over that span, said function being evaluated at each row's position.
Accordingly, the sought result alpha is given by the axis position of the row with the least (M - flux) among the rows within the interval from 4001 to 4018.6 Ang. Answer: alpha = 4018.18 Ang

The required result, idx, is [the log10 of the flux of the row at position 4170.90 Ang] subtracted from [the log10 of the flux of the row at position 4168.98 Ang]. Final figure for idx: 0.000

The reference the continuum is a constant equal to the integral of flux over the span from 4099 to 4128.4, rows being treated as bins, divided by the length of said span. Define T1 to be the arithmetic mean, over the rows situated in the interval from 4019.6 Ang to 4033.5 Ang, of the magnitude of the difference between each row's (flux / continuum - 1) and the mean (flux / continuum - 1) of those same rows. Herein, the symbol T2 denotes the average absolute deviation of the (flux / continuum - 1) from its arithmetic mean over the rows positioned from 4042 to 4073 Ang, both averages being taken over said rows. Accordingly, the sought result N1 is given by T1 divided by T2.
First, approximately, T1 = 0.04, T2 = 0.024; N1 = 1.5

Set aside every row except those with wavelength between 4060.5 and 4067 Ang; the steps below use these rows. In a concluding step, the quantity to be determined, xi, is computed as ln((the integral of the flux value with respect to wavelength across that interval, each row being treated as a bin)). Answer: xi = 2.04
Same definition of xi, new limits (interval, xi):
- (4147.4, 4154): 2.07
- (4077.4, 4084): 2.04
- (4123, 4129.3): 2.02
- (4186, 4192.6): 2.13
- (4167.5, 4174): 2.07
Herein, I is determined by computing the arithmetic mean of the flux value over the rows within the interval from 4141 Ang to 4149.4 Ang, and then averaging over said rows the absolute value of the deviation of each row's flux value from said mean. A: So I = 0.016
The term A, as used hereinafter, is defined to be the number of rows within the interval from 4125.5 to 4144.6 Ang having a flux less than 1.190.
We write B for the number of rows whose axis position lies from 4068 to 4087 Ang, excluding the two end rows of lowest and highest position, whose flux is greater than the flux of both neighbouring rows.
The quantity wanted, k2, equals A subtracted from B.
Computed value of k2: -10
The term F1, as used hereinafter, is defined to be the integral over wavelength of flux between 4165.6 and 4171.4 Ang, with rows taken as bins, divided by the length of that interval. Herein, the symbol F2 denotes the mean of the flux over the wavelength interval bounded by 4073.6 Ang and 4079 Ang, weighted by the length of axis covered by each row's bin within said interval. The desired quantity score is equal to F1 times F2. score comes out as 1.40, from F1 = 1.24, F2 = 1.13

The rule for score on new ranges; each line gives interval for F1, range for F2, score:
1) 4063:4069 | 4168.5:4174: 1.45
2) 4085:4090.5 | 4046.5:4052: 1.44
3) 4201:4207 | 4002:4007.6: 1.51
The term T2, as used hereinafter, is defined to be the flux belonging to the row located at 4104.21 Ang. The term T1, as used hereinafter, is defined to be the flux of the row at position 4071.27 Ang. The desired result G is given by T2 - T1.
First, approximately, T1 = 1.28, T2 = 1.04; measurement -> -0.24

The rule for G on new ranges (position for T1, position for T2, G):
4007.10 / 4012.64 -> 0.03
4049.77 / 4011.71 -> 0.08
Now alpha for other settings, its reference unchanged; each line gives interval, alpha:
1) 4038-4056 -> 4038.59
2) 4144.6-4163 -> 4162.27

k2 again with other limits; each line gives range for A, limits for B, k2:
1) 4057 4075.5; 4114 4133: -11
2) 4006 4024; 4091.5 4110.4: 0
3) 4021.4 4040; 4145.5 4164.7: 1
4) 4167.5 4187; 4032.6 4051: -7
